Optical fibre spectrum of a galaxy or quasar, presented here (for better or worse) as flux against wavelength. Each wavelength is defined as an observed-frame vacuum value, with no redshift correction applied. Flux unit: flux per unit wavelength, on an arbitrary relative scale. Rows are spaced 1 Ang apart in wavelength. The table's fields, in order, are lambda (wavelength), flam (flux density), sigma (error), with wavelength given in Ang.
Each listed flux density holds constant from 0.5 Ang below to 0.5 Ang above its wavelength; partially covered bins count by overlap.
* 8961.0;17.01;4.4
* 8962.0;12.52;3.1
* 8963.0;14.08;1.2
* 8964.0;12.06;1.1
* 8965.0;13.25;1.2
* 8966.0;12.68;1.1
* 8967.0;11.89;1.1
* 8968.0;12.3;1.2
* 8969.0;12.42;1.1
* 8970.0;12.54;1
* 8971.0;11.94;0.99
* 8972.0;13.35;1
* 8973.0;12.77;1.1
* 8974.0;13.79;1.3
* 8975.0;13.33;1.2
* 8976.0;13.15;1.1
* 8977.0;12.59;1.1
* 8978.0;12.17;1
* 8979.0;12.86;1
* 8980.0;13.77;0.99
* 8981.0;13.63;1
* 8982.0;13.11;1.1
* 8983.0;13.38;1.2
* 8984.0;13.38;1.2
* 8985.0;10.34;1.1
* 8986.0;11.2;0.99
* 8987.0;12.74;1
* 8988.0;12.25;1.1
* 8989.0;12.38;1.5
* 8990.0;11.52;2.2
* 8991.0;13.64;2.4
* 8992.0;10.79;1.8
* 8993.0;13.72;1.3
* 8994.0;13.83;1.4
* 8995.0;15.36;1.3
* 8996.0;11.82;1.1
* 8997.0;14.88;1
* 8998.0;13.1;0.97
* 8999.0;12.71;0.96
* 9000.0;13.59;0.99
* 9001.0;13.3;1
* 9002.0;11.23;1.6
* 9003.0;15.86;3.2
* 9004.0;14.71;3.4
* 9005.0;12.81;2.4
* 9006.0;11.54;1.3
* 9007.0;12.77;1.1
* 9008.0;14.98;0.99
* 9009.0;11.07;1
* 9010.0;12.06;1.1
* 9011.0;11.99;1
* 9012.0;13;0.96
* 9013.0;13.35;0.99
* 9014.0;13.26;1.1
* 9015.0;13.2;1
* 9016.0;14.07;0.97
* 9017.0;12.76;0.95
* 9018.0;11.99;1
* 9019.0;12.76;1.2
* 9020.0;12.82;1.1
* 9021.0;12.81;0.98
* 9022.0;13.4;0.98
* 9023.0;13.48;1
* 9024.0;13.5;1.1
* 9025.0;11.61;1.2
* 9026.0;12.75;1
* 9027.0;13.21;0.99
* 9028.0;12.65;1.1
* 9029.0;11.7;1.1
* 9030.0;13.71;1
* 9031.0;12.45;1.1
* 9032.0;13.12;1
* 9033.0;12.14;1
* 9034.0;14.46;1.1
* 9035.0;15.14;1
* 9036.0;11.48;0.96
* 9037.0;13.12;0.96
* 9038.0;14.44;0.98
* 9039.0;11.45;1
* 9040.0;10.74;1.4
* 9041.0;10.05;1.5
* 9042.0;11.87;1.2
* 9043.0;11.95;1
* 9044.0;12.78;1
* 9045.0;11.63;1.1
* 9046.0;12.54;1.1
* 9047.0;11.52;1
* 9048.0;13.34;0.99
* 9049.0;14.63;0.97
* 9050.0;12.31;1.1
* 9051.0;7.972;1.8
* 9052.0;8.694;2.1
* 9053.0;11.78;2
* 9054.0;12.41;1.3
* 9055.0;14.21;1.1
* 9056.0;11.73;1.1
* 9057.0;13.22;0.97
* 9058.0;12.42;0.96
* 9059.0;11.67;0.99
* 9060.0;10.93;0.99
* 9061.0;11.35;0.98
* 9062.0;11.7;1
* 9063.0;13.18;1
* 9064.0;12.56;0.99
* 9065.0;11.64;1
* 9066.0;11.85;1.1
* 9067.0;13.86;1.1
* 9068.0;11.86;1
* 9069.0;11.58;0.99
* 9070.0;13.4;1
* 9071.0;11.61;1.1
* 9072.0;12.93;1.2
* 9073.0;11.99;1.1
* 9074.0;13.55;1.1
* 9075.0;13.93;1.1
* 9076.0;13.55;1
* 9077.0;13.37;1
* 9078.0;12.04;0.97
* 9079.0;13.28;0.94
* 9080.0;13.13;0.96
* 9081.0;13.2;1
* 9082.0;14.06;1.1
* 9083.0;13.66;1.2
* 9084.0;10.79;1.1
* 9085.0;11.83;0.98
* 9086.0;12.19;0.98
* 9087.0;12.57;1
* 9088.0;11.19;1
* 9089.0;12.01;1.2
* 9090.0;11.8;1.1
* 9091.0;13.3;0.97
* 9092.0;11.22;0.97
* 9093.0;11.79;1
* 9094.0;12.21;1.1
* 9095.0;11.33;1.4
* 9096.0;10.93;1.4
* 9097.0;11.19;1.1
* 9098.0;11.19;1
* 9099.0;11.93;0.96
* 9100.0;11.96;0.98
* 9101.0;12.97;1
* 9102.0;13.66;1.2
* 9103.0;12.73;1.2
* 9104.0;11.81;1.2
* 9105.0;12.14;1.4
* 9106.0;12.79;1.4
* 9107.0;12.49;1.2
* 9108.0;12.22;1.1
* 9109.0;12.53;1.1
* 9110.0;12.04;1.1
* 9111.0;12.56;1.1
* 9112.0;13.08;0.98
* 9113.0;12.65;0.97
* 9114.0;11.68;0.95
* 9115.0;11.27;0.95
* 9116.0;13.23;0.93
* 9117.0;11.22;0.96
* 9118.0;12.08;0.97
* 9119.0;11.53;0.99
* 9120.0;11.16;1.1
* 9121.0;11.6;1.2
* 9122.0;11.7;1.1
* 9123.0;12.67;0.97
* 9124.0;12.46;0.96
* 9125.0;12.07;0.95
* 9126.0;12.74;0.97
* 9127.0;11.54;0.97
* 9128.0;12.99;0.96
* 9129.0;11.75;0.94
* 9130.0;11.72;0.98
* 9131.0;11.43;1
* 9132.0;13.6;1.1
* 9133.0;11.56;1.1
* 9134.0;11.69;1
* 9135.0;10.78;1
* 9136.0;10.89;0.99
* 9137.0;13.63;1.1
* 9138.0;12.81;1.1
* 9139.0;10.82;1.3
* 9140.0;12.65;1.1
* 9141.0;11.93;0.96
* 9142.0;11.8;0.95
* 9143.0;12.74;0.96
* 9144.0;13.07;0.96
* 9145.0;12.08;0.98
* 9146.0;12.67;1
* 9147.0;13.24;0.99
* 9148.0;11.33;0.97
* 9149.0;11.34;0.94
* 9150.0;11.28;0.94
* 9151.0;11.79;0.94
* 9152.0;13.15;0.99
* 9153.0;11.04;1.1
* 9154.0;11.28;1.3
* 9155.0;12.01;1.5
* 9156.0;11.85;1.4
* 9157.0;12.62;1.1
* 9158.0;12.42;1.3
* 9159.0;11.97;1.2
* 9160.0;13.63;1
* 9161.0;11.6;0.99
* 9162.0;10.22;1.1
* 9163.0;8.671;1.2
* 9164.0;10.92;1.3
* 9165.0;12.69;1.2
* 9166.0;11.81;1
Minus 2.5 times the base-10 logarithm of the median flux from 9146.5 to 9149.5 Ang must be -2.64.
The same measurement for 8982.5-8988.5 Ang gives -2.74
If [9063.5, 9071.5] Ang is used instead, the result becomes -2.68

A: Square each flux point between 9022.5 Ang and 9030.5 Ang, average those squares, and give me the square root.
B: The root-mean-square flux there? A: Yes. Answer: 12.8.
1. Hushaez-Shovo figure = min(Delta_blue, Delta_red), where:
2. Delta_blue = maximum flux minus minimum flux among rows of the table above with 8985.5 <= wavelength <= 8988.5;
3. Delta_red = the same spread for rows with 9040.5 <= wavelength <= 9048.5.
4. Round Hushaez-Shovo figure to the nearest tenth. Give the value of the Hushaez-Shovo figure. 1.5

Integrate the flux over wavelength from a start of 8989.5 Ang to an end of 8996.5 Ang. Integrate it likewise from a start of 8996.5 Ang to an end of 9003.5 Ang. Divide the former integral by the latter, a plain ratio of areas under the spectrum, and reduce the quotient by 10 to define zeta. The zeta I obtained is -9.04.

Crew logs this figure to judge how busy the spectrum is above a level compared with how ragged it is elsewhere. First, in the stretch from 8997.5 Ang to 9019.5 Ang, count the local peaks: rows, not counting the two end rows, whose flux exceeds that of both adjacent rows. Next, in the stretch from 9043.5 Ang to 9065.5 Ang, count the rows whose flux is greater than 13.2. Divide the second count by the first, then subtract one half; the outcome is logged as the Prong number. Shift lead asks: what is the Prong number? 0.17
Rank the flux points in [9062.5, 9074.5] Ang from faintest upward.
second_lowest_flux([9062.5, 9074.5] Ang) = 11.61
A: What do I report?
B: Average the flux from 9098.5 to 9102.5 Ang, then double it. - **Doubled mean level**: 25.3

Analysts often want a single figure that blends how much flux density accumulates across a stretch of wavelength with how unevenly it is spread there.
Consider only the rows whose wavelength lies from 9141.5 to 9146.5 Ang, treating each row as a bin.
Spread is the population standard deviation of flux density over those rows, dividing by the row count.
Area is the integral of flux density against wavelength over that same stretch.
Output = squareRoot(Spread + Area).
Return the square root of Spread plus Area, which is 7.93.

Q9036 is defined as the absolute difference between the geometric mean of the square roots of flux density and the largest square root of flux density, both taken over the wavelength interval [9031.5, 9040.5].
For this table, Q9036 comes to 0.31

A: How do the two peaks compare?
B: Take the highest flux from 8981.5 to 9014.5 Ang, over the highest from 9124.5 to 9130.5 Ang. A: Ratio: 1.22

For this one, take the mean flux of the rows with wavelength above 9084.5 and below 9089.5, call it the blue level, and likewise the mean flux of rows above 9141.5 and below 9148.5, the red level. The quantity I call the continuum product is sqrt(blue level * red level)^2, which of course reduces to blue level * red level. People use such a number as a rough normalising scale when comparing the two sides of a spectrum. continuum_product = 149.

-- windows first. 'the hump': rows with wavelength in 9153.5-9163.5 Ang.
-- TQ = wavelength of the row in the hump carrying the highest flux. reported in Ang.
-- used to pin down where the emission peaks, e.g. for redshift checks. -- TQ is 9160.0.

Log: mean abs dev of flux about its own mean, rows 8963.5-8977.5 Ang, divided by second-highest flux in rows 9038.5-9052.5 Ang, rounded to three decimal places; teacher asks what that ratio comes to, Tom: 0.036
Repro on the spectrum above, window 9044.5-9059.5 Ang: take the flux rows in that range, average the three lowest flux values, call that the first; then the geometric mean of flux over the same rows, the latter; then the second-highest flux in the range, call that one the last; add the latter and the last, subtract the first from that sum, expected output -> 16.7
